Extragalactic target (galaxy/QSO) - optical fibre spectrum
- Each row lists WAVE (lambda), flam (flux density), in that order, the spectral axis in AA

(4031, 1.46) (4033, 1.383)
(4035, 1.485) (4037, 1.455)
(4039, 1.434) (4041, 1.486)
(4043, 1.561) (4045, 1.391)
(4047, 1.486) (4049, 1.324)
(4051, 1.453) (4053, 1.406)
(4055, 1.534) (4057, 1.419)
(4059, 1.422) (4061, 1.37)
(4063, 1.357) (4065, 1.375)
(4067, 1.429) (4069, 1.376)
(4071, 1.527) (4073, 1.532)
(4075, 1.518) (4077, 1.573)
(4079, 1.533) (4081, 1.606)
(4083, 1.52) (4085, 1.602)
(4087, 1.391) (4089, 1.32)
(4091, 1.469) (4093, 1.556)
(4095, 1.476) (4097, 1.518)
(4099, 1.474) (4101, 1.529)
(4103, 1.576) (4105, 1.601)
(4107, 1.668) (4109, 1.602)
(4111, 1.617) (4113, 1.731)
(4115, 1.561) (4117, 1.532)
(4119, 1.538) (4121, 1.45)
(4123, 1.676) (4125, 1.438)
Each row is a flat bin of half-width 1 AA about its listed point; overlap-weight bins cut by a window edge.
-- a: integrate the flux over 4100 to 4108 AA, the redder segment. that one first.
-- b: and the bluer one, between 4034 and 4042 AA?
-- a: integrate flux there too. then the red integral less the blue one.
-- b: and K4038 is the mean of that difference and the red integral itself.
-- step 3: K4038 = 6.89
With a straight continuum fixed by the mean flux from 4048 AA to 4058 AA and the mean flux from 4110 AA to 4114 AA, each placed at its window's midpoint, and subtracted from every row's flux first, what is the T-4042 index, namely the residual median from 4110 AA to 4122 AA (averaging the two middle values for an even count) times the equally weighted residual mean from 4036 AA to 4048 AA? -0.013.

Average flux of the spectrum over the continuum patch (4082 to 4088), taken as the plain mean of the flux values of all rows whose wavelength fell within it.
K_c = 1.50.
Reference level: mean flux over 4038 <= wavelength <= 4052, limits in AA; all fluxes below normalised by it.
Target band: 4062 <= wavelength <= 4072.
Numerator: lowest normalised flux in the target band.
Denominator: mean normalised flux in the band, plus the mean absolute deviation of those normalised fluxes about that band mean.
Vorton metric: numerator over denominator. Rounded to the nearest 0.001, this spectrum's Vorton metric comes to 0.926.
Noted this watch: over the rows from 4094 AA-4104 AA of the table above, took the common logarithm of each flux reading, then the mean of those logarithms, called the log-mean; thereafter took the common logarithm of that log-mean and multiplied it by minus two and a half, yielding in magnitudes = 1.86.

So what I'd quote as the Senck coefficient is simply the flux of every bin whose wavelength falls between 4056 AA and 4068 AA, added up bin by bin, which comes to 8.4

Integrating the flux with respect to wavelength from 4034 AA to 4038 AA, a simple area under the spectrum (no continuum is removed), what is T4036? 5.88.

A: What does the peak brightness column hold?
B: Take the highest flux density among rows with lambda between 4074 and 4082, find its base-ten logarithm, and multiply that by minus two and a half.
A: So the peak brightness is -0.51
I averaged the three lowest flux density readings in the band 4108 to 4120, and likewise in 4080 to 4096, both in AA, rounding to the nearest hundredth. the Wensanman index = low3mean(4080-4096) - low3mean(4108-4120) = -0.15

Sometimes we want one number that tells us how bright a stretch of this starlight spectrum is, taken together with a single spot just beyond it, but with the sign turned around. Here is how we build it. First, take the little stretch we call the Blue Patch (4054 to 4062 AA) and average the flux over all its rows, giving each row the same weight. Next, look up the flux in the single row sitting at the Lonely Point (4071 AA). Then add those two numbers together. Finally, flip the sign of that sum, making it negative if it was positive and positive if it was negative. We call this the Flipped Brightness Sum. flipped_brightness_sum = -2.96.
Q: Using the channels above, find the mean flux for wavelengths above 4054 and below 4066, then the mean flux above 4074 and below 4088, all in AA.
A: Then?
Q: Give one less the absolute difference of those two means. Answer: 0.878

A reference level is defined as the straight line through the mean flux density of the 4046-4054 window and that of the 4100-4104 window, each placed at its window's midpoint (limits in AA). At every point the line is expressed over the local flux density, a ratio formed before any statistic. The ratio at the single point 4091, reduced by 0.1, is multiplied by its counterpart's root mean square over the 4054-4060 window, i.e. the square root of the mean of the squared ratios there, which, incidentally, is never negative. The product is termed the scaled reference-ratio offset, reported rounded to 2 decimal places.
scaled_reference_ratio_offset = 0.92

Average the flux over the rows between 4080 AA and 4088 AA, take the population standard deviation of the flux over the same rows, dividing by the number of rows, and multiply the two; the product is 0.13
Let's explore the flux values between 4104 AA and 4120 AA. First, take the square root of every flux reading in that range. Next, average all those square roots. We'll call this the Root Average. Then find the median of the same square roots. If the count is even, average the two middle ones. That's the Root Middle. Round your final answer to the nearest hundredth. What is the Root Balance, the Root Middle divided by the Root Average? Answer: 1.00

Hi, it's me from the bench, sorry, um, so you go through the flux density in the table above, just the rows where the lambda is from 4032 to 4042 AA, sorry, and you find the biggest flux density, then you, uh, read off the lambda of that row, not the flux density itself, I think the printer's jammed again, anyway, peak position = 4041 AA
